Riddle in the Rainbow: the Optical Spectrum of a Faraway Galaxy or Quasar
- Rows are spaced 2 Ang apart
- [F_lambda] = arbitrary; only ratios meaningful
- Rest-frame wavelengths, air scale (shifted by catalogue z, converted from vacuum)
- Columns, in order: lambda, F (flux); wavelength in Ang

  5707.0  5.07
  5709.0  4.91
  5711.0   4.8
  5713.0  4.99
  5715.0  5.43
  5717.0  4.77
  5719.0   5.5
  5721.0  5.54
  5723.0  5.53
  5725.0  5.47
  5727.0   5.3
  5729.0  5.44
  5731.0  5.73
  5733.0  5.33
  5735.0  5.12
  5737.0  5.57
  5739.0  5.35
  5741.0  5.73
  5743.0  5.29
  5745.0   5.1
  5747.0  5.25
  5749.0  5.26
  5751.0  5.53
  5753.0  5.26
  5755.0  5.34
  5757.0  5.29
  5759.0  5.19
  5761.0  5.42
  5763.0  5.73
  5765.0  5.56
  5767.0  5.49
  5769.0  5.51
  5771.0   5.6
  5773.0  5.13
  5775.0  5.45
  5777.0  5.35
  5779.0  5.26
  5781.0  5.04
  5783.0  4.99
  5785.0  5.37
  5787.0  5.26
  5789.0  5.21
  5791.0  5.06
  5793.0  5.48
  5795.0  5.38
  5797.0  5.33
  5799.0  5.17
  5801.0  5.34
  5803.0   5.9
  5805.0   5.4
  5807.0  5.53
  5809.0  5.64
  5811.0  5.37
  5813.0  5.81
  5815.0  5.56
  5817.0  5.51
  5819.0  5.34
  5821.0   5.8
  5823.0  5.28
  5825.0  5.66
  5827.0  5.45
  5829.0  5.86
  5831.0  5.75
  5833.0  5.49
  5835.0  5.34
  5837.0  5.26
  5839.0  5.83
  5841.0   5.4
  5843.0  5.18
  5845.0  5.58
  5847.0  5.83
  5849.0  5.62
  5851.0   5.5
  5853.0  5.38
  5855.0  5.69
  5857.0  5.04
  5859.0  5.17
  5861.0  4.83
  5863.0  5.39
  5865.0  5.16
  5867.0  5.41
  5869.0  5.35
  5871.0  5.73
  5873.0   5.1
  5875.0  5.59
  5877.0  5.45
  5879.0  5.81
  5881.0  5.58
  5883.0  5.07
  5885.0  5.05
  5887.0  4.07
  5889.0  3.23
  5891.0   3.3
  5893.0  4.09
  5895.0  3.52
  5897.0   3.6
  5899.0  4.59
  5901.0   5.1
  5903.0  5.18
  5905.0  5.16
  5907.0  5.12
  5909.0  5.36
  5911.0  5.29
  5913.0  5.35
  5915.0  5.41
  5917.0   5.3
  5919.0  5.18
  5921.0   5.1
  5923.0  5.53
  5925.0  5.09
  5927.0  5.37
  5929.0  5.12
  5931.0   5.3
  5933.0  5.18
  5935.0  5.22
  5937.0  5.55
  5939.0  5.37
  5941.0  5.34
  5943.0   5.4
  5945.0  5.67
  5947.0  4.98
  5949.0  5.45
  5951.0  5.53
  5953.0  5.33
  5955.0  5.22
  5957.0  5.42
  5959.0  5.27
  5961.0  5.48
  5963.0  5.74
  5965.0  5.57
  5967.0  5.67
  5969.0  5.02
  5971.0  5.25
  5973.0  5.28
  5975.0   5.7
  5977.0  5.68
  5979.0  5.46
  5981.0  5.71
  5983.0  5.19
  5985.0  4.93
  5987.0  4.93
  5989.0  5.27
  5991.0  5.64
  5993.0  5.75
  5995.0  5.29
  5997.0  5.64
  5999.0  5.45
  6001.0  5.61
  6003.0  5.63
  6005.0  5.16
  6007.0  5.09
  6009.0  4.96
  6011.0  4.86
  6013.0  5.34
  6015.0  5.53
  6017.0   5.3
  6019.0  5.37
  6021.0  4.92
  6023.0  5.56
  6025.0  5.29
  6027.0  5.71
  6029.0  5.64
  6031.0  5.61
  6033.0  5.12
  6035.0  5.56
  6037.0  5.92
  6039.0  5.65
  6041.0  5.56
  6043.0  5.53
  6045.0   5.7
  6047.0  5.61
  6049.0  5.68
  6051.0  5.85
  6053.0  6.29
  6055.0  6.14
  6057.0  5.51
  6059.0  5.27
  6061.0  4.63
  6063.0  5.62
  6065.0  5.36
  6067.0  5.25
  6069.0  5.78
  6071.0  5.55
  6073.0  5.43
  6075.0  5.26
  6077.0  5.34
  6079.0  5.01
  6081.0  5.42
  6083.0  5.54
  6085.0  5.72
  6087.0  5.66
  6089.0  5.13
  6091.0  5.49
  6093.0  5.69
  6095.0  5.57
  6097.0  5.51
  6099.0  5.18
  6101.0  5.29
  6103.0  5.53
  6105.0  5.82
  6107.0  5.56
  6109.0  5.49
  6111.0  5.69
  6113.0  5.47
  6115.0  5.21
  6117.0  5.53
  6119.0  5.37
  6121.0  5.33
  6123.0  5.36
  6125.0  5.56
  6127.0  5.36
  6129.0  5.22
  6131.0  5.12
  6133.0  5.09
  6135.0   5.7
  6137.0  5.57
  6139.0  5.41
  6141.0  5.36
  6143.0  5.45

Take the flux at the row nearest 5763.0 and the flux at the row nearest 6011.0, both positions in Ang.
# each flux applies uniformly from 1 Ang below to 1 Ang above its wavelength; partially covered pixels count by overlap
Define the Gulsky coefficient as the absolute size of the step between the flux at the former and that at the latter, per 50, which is 0.0174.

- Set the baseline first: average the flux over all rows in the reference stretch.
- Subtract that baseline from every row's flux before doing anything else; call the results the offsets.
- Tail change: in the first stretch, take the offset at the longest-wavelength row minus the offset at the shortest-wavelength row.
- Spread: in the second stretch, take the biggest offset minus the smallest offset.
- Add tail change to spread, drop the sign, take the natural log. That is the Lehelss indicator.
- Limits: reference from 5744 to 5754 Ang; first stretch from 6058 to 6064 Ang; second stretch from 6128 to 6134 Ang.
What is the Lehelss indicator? -0.73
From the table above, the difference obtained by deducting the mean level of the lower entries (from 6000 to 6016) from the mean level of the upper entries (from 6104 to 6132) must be 0.16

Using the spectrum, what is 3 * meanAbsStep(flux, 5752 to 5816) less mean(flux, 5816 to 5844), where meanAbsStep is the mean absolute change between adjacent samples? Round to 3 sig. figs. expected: -4.91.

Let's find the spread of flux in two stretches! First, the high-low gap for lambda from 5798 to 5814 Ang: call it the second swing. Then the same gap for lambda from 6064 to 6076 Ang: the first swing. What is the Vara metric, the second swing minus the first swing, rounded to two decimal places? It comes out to 0.20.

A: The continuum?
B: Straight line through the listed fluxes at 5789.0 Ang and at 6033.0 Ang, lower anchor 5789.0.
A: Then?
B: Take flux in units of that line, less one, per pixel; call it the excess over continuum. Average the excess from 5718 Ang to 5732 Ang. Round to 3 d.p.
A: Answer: 0.051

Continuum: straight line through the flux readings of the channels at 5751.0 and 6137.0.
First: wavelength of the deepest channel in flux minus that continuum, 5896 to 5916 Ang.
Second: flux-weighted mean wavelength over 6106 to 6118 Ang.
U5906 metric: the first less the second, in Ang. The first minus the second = -215.0 Ang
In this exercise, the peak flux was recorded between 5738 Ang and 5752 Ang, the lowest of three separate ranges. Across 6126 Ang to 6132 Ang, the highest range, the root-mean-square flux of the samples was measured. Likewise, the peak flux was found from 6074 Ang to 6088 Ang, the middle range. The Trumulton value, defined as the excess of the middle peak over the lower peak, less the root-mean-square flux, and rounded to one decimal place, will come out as -5.2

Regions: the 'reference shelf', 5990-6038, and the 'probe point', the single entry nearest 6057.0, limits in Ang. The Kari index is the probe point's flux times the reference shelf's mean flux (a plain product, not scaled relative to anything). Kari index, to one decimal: 29.8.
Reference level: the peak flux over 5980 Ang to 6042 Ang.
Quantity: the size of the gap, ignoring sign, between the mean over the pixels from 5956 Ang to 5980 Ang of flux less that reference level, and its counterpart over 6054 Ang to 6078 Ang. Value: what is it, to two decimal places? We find 0.03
